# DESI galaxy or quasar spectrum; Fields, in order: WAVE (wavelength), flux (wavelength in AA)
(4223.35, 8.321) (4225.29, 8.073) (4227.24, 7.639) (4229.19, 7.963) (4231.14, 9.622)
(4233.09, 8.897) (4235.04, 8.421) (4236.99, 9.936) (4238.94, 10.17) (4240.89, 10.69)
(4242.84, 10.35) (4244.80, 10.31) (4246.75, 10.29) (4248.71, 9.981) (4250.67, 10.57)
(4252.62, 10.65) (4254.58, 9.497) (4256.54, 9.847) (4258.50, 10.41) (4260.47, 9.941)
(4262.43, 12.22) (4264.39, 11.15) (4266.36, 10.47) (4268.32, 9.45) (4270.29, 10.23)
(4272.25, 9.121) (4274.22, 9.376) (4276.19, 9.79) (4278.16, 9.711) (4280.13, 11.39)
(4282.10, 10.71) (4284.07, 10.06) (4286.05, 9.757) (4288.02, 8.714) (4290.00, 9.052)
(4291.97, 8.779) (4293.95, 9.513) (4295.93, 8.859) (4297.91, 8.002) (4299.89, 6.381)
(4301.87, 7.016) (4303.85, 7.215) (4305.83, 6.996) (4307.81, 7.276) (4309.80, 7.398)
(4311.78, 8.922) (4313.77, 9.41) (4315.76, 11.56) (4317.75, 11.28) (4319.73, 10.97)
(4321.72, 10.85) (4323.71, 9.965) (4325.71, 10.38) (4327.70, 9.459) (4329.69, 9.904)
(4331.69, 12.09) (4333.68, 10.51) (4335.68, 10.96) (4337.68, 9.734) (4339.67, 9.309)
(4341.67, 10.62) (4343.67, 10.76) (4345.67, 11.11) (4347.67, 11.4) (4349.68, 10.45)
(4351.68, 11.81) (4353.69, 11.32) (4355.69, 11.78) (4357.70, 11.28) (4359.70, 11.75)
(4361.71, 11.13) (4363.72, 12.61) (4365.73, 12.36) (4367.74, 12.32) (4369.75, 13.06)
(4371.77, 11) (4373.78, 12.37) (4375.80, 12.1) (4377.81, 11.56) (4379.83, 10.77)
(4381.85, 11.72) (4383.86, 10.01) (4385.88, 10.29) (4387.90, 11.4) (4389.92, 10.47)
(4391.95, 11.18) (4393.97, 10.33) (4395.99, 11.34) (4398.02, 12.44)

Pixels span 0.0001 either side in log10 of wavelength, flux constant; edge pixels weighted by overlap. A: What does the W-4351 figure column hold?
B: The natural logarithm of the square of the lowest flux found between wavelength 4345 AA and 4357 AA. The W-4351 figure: 4.7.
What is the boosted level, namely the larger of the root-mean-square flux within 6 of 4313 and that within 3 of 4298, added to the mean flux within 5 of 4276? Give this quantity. 19.3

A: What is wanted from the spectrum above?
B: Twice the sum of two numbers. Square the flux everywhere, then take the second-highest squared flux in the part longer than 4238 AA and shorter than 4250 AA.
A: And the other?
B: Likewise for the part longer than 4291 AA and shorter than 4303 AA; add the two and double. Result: 371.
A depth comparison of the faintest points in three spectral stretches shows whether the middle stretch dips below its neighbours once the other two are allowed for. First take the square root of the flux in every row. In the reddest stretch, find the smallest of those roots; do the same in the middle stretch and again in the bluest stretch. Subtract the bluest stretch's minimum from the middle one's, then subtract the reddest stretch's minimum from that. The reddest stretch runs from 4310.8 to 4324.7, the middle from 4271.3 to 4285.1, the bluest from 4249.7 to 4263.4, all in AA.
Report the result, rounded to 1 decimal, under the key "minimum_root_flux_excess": -3.0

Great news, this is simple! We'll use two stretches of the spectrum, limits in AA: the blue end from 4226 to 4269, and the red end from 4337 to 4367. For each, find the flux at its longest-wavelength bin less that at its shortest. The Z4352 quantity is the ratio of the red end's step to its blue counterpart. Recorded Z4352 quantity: 1.5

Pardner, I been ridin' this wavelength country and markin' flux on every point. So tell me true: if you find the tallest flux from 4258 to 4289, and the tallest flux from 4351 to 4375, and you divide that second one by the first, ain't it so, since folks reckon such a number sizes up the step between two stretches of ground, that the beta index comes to 1.07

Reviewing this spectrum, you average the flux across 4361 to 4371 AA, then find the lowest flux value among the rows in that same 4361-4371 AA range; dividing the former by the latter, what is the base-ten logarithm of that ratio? 0.043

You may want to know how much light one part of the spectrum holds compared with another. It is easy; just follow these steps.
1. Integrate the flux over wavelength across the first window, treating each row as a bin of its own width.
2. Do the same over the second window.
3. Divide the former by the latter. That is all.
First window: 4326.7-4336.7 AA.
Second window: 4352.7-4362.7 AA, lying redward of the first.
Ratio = 0.92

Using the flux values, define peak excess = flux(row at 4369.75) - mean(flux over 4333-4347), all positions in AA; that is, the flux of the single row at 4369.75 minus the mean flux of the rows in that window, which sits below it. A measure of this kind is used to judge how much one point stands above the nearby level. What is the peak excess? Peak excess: 2.6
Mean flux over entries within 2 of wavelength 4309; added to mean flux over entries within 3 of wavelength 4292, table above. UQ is 16.5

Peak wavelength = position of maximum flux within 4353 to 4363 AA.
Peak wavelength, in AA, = 4355.69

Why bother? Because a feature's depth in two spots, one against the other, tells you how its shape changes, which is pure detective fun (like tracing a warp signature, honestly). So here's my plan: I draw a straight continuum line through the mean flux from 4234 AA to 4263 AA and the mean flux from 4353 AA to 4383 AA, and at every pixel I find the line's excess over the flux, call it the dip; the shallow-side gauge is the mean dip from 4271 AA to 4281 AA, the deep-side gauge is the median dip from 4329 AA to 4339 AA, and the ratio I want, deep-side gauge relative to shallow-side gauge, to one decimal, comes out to 1.2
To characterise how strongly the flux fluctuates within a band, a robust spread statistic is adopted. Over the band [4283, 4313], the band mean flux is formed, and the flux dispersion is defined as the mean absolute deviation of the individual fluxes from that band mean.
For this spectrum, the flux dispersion 1.01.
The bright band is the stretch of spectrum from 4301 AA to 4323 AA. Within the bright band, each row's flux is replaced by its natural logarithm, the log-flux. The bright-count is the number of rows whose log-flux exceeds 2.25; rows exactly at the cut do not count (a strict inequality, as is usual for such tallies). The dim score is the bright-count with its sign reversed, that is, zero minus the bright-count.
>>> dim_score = -4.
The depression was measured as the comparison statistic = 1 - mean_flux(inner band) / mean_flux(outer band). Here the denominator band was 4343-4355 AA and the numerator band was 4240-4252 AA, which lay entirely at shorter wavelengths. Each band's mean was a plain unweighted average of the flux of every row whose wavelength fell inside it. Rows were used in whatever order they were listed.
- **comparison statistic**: 0.07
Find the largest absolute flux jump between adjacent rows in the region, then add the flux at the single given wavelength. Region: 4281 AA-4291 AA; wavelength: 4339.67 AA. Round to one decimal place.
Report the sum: 10.4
